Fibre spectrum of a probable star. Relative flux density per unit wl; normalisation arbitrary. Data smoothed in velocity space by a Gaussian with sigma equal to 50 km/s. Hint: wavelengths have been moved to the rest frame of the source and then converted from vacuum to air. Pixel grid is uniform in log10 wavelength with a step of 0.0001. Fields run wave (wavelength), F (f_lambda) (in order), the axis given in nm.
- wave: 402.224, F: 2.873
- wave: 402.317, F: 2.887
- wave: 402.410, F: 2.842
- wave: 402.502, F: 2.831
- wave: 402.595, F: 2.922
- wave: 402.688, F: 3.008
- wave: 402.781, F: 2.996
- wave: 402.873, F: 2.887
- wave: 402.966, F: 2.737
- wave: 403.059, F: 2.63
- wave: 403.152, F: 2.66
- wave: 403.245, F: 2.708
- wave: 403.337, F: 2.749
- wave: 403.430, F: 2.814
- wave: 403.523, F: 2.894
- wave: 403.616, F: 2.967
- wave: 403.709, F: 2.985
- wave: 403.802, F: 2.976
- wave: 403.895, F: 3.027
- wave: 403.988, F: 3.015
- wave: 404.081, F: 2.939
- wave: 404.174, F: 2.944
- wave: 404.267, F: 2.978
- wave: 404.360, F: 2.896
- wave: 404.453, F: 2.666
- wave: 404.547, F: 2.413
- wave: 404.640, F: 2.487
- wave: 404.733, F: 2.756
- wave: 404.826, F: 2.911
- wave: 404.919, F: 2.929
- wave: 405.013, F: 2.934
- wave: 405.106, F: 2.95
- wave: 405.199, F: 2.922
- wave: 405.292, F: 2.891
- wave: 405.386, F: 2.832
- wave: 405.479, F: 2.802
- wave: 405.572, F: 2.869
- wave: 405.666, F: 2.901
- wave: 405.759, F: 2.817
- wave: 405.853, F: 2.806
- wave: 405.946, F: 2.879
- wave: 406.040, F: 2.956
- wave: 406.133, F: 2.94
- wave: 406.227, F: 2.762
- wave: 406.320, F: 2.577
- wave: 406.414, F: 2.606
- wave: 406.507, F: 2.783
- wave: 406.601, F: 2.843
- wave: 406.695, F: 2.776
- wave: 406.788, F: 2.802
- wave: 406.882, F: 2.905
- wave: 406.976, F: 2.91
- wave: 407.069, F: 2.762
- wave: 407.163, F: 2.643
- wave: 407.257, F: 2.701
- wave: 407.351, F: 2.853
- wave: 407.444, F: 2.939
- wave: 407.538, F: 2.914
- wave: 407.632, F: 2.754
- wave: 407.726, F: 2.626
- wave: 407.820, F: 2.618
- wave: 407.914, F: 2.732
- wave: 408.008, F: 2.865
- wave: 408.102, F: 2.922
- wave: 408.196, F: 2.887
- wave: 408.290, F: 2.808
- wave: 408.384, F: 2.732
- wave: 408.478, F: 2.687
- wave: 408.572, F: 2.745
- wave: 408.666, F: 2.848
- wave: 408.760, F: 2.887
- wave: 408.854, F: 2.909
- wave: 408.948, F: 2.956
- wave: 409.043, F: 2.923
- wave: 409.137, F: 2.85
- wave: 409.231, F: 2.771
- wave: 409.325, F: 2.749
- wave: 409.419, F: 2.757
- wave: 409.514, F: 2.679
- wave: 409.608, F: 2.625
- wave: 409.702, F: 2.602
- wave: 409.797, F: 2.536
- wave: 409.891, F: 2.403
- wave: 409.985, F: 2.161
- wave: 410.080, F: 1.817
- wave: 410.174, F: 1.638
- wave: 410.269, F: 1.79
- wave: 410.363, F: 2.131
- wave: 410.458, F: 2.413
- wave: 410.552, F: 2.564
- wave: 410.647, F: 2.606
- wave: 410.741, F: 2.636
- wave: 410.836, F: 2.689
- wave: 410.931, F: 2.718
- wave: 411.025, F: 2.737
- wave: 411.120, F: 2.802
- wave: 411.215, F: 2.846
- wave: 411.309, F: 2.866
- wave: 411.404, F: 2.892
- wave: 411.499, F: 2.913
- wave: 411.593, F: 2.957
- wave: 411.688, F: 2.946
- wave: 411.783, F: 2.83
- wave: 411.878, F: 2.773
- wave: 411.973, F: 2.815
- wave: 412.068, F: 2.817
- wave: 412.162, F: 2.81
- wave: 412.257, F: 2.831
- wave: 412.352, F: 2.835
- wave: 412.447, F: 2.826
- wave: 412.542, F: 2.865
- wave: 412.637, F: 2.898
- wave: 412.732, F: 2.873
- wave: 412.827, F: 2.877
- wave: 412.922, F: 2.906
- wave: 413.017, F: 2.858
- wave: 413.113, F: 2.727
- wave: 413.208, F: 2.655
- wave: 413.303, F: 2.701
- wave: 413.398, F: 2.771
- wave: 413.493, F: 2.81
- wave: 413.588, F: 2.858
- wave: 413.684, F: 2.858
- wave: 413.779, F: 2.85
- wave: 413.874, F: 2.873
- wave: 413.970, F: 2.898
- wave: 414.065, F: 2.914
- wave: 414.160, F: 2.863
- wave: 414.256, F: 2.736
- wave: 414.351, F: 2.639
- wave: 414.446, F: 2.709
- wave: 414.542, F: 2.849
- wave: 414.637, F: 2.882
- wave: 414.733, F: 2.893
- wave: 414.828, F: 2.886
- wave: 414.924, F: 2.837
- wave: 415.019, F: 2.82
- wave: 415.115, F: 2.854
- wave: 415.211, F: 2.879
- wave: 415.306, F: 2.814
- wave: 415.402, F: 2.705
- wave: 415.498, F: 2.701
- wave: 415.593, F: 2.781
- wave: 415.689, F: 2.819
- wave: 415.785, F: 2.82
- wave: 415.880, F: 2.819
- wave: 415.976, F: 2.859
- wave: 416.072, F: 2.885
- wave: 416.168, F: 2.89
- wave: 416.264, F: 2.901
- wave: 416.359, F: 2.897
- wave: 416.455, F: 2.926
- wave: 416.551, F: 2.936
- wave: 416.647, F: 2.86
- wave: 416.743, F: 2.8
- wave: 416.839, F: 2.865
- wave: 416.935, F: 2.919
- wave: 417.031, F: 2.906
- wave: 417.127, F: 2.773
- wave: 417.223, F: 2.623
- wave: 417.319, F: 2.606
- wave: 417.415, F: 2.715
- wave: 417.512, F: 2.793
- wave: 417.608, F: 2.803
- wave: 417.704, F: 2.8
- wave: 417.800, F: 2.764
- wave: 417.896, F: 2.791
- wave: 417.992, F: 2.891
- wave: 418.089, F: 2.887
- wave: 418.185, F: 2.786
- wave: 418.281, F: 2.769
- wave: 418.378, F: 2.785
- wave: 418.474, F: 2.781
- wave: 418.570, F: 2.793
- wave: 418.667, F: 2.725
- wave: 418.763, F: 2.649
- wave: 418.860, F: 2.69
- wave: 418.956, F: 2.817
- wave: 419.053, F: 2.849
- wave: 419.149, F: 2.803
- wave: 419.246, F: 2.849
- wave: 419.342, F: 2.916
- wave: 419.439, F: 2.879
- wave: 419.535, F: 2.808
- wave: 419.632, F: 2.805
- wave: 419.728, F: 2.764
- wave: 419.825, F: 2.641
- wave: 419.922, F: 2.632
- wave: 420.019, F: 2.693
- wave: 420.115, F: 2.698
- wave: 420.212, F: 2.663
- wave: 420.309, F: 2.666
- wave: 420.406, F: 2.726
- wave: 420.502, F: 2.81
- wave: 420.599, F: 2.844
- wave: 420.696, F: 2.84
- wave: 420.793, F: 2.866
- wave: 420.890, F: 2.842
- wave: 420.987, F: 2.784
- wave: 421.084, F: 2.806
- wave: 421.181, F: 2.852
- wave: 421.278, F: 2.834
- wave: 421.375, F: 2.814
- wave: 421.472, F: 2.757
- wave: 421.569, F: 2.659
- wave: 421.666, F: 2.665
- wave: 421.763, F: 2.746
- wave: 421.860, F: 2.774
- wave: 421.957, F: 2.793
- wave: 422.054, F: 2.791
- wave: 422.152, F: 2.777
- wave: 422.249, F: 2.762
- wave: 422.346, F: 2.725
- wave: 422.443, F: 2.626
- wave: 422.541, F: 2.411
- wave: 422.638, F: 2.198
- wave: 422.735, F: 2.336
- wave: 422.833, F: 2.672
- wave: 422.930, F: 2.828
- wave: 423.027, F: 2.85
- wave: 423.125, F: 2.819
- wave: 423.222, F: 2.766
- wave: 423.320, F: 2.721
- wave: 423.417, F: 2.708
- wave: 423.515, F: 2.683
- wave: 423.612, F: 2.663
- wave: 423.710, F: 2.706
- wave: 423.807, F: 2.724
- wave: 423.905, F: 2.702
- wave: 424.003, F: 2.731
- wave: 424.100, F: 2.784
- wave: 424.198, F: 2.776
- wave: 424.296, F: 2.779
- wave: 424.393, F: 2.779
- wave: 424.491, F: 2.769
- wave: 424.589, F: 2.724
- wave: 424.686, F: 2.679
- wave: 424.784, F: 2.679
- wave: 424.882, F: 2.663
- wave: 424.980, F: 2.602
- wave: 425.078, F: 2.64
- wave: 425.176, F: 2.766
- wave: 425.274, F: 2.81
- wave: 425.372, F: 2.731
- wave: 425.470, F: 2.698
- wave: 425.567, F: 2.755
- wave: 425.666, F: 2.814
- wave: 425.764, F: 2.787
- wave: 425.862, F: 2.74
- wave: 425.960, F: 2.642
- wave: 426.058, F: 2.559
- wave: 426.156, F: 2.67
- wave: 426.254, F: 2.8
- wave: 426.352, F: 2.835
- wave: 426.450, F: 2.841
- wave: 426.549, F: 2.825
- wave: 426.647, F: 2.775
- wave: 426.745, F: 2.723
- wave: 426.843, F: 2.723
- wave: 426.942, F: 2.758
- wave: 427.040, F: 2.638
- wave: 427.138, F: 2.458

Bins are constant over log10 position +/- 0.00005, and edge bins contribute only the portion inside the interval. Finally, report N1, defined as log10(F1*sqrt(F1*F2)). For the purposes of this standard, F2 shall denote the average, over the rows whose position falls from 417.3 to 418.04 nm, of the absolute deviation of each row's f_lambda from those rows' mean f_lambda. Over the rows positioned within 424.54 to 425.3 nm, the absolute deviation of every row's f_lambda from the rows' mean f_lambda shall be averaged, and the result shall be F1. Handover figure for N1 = -2.53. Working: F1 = 0.053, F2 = 0.057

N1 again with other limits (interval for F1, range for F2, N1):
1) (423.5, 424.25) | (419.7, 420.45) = -2.96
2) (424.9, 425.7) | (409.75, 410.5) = -2.11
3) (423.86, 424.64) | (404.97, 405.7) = -3.04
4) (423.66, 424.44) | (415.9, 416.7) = -3.09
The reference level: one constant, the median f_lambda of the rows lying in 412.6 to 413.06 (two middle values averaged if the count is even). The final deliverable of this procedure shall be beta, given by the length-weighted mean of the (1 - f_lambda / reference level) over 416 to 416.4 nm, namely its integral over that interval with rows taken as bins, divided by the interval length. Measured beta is -0.005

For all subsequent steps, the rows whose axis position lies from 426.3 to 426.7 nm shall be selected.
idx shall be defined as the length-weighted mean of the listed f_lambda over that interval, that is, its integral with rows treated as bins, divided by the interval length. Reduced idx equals 2.82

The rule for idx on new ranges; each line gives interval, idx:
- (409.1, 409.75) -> 2.72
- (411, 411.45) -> 2.83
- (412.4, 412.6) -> 2.85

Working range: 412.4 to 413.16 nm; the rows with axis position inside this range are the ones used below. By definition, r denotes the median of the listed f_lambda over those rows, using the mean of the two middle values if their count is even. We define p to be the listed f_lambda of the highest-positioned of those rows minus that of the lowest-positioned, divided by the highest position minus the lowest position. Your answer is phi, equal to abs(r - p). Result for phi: 3.02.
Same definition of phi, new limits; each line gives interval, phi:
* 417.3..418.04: 2.37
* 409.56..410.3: 3.55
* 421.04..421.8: 2.87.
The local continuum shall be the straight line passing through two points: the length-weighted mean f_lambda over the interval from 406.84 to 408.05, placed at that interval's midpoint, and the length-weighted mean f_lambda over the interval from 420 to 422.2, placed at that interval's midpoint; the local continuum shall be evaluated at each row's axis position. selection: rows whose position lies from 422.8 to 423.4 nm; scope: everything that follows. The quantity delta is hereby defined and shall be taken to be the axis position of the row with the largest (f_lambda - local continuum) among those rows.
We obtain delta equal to 423.027 nm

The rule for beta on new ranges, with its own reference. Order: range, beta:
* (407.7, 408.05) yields 0.057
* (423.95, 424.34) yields 0.038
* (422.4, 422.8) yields 0.165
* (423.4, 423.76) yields 0.066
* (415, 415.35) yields 0.012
